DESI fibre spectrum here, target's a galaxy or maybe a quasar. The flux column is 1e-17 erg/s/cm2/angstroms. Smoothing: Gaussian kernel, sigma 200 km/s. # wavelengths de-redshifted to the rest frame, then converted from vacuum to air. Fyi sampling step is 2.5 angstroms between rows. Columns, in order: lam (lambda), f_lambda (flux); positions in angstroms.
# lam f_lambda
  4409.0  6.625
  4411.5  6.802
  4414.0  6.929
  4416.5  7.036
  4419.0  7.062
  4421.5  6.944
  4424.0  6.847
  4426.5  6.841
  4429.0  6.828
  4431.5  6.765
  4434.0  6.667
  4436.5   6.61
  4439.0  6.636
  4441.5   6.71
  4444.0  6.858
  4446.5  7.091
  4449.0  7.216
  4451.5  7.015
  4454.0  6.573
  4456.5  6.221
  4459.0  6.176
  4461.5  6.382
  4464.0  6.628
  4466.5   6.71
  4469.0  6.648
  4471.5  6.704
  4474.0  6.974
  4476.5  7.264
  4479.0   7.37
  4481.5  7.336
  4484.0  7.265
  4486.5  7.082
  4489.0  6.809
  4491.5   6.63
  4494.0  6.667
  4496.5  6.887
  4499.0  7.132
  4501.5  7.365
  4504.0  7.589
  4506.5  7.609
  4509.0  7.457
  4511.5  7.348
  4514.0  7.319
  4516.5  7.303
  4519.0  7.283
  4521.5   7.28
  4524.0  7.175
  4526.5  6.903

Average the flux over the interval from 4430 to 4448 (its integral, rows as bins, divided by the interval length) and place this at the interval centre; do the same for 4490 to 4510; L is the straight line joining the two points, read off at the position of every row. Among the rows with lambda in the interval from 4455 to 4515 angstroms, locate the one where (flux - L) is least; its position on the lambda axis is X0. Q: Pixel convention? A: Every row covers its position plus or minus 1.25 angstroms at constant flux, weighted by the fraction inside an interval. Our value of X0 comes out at 4459.0 angstroms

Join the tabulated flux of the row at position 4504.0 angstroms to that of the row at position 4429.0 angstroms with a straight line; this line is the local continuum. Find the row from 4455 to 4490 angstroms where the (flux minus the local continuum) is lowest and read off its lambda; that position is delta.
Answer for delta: 4459.0 angstroms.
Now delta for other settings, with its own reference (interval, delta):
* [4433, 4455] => 4454.0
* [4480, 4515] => 4491.5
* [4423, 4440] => 4436.5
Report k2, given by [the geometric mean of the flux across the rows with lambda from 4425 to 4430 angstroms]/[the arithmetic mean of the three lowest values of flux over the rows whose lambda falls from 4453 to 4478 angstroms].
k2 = 1.09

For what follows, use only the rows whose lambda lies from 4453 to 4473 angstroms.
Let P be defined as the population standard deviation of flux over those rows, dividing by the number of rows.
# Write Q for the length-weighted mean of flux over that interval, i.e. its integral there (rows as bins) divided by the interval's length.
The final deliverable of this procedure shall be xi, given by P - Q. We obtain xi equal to -6.31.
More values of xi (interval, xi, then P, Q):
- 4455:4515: -6.57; 0.413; 6.98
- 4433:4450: -6.60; 0.222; 6.82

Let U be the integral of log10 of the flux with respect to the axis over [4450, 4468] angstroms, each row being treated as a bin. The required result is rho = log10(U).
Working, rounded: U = 14.7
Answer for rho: 1.17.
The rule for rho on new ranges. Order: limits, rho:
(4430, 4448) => 1.17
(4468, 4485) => 1.16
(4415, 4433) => 1.18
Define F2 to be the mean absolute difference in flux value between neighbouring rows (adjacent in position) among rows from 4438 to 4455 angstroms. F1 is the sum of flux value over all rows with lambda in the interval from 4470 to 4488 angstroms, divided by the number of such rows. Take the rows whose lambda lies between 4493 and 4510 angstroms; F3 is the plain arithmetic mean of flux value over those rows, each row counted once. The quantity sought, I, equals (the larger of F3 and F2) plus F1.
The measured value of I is 14.4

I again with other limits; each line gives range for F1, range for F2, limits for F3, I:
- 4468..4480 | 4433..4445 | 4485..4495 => 13.8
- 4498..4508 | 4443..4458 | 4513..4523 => 14.7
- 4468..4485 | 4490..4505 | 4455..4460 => 13.3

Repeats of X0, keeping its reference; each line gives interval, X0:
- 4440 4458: 4456.5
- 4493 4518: 4494.0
